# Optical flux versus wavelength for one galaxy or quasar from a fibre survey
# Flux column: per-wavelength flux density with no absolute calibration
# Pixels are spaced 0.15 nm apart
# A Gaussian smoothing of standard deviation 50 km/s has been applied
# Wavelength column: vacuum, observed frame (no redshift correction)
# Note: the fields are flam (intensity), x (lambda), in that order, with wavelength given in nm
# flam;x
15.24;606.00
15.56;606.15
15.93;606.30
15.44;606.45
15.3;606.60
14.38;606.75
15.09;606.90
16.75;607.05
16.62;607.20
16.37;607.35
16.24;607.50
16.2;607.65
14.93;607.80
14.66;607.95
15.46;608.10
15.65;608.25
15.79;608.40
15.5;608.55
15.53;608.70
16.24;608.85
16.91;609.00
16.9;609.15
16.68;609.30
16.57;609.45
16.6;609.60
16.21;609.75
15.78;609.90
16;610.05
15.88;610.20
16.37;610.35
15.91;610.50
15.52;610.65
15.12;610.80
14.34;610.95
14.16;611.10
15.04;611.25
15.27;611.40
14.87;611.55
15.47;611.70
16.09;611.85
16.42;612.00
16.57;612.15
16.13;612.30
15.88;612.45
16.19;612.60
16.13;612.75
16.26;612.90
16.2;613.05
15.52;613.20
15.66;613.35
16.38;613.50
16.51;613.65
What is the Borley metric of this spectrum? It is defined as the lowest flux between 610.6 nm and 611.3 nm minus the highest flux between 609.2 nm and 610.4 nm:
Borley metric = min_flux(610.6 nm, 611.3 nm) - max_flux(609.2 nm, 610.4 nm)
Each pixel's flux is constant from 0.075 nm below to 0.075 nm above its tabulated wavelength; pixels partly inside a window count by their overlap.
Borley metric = -2.52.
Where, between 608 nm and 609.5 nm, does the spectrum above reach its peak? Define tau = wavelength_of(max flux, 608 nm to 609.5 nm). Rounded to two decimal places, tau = 609.00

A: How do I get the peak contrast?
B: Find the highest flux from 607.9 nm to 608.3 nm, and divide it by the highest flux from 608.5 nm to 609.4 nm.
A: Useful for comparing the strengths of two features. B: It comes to 0.93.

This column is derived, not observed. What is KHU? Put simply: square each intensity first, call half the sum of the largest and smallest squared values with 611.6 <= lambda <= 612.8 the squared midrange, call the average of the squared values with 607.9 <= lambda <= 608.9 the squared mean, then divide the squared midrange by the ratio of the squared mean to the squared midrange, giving 273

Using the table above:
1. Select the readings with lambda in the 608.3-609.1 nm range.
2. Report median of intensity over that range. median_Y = 15.8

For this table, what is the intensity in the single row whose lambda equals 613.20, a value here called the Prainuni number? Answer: 15.52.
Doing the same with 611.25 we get 15.04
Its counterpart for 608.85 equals 16.24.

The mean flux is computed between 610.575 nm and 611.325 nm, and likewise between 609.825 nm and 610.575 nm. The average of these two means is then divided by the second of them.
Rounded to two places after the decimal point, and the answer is 0.96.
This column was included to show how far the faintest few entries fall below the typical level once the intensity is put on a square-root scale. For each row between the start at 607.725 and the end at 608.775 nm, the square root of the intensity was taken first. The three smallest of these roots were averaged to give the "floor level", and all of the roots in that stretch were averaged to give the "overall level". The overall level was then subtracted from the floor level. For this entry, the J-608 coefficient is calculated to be -0.04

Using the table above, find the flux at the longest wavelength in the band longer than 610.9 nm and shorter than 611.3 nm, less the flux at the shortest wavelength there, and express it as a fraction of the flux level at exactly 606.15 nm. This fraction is 0.04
